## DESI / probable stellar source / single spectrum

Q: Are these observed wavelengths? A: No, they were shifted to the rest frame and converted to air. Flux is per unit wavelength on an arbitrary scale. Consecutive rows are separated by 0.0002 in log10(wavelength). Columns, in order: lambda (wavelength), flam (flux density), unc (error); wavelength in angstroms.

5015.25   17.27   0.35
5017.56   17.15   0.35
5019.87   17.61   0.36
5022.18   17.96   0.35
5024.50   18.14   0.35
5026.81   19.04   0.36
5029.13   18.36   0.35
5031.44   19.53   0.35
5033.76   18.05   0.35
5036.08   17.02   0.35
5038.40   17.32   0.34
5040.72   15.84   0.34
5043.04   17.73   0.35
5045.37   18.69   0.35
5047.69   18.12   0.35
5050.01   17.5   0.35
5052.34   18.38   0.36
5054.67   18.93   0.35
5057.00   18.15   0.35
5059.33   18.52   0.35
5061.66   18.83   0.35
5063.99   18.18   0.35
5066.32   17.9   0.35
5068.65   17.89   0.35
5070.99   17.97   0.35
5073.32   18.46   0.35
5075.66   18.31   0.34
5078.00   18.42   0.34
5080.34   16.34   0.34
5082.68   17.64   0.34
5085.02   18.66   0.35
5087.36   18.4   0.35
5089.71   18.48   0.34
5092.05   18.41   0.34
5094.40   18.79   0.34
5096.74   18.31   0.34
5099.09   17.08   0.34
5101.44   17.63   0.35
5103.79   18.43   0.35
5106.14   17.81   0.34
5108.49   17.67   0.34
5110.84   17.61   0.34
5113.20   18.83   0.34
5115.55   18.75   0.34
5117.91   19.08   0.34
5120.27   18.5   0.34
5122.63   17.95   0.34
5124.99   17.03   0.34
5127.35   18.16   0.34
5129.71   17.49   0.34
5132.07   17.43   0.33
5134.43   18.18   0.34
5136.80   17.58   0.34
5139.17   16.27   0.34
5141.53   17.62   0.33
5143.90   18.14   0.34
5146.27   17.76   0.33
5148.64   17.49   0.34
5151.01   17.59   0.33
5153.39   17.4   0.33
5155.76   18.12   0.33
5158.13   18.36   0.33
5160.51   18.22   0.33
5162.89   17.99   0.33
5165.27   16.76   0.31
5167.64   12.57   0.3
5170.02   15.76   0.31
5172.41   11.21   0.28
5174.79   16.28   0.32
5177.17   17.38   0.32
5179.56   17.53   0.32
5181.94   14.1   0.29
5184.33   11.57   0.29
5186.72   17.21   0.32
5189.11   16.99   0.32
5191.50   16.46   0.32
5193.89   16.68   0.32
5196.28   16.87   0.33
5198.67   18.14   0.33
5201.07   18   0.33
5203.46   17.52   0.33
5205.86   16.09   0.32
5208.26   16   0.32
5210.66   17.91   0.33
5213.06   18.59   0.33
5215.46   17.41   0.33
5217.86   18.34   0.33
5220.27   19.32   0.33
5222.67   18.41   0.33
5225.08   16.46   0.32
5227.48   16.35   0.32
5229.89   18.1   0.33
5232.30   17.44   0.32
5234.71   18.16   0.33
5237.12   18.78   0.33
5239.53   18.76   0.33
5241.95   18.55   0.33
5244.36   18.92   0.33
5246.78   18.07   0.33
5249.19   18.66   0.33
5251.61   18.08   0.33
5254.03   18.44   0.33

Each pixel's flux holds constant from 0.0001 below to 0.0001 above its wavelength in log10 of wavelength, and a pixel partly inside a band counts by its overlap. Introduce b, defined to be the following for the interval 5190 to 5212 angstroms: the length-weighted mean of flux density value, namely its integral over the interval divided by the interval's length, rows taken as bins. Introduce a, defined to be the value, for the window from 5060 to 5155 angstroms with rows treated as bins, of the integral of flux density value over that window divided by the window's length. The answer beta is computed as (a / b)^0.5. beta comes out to 1.03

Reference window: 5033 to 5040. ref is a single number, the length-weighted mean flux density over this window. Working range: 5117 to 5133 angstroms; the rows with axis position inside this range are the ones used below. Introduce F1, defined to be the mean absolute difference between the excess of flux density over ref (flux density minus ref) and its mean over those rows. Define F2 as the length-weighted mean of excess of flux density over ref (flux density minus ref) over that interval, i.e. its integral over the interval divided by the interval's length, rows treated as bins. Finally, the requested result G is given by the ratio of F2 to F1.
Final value 1.1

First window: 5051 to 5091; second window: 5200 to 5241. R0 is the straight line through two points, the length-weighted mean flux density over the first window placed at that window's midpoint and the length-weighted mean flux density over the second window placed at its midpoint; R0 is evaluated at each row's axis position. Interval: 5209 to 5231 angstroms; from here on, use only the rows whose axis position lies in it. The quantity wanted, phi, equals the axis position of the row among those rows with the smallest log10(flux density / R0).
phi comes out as 5227.48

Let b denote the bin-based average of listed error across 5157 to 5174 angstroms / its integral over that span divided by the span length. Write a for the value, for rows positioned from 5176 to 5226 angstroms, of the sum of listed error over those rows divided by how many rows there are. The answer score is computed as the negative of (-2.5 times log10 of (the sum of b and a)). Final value -0.49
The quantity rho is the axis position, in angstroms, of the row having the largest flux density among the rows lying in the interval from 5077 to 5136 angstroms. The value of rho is 5117.91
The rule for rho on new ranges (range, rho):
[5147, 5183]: 5158.13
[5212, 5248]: 5220.27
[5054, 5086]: 5054.67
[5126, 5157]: 5134.43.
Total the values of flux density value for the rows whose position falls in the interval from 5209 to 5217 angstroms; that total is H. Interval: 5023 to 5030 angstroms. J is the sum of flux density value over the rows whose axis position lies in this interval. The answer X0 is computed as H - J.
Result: -1.6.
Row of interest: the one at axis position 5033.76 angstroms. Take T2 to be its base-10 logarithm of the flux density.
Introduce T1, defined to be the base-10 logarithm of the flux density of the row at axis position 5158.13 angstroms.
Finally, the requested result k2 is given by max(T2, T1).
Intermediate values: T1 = 1.26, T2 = 1.26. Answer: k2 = 1.26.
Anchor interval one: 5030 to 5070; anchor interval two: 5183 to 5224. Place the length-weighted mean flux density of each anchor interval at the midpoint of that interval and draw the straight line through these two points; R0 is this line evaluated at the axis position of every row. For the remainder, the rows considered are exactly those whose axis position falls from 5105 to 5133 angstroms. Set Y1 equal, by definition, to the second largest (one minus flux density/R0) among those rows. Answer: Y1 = 0.007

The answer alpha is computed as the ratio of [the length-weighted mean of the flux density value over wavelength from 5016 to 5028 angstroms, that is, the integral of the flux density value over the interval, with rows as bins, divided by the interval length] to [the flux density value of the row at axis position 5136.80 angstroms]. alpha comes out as 1.02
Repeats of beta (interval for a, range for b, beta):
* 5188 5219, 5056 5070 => 0.97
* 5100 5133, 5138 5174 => 1.04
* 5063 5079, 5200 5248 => 1.01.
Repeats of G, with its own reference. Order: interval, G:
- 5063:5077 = 4.0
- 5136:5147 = 0.3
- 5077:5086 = 0.5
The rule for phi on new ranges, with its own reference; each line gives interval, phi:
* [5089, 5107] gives 5099.09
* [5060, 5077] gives 5068.65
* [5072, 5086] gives 5080.34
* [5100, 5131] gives 5124.99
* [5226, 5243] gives 5227.48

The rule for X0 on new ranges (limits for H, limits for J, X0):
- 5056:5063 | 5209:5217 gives 1.6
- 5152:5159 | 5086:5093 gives -1.4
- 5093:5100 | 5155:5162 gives -0.5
